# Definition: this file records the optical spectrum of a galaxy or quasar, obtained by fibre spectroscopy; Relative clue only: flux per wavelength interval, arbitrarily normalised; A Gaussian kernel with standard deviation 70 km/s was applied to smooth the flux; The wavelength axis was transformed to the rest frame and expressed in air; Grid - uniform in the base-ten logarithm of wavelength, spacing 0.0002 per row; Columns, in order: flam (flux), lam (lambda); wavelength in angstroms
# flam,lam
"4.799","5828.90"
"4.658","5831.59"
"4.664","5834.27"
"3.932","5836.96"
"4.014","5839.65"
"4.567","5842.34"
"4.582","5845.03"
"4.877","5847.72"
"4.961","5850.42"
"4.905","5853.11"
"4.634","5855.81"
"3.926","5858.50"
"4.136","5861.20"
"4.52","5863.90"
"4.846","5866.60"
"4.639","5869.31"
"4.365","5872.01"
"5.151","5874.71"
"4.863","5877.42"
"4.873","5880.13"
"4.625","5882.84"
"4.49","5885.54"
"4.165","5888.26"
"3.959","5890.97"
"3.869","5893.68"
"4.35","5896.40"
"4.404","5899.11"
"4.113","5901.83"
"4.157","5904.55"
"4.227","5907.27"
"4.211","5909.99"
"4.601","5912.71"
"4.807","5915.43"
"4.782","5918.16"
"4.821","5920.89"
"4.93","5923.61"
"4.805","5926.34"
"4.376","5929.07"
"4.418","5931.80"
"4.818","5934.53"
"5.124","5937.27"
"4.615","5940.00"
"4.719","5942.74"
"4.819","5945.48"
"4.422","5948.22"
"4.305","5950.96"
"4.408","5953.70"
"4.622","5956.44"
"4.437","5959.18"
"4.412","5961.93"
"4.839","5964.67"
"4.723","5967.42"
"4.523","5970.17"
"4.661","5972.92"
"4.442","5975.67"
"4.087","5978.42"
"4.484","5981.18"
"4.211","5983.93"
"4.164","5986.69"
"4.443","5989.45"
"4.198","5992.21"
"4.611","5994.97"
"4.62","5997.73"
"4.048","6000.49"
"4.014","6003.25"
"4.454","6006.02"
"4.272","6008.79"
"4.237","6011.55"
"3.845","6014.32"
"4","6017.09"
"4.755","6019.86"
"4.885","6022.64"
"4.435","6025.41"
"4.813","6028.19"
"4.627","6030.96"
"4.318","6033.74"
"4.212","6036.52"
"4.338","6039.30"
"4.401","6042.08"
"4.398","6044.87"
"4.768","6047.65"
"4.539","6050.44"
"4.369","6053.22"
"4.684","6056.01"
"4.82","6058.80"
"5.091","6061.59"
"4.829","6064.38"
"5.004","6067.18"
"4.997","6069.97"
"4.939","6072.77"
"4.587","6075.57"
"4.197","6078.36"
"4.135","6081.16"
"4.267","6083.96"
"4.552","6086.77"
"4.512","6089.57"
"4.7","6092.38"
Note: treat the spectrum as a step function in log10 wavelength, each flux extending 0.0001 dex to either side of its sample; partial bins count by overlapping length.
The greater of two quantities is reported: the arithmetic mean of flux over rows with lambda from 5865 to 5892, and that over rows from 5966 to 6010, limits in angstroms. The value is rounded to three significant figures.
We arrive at 4.60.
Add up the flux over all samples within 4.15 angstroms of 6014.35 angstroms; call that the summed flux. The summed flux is 12.1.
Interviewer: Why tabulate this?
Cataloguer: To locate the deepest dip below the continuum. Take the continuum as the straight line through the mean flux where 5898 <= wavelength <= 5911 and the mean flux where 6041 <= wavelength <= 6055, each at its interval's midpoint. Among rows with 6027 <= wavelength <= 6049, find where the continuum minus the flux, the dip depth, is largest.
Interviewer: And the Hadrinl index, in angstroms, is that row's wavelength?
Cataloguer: 6036.52 angstroms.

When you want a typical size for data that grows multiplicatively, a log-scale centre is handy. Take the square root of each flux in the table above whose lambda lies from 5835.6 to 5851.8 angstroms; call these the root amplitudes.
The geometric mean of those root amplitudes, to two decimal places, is 2.11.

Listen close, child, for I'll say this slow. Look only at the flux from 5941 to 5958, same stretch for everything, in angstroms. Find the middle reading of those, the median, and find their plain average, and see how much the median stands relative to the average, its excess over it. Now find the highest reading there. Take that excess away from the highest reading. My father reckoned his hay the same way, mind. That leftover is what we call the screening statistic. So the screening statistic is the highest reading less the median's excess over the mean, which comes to 4.85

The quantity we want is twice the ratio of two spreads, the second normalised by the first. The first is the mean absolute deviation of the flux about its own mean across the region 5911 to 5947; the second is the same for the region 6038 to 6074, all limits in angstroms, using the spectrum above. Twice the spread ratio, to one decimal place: 3.1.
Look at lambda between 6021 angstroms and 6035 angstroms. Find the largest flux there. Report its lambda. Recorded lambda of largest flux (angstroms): 6022.64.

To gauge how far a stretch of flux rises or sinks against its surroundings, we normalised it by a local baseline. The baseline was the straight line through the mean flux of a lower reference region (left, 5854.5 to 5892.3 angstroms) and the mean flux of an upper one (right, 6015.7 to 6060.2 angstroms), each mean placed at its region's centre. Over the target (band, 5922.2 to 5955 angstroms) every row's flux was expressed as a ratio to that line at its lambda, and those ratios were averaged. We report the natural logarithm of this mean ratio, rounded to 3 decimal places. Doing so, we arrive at 0.028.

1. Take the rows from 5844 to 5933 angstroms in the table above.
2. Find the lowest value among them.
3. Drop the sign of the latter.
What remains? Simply 3.87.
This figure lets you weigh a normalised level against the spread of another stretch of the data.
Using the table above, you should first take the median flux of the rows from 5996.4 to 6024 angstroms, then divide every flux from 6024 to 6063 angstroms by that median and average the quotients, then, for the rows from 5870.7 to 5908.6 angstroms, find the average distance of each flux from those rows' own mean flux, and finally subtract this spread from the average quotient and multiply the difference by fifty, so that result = 39.3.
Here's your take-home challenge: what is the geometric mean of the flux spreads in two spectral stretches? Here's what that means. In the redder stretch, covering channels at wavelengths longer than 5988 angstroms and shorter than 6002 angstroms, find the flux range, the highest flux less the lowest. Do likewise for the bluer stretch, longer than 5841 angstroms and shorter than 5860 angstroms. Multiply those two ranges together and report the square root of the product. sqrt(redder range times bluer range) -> 0.77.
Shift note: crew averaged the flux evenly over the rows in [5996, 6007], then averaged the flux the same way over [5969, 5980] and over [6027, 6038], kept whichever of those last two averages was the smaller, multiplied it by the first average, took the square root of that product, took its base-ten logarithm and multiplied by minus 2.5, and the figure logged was -1.60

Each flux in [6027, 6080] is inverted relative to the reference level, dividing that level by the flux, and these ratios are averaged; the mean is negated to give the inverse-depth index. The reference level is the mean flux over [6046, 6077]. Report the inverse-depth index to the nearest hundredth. -1.04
